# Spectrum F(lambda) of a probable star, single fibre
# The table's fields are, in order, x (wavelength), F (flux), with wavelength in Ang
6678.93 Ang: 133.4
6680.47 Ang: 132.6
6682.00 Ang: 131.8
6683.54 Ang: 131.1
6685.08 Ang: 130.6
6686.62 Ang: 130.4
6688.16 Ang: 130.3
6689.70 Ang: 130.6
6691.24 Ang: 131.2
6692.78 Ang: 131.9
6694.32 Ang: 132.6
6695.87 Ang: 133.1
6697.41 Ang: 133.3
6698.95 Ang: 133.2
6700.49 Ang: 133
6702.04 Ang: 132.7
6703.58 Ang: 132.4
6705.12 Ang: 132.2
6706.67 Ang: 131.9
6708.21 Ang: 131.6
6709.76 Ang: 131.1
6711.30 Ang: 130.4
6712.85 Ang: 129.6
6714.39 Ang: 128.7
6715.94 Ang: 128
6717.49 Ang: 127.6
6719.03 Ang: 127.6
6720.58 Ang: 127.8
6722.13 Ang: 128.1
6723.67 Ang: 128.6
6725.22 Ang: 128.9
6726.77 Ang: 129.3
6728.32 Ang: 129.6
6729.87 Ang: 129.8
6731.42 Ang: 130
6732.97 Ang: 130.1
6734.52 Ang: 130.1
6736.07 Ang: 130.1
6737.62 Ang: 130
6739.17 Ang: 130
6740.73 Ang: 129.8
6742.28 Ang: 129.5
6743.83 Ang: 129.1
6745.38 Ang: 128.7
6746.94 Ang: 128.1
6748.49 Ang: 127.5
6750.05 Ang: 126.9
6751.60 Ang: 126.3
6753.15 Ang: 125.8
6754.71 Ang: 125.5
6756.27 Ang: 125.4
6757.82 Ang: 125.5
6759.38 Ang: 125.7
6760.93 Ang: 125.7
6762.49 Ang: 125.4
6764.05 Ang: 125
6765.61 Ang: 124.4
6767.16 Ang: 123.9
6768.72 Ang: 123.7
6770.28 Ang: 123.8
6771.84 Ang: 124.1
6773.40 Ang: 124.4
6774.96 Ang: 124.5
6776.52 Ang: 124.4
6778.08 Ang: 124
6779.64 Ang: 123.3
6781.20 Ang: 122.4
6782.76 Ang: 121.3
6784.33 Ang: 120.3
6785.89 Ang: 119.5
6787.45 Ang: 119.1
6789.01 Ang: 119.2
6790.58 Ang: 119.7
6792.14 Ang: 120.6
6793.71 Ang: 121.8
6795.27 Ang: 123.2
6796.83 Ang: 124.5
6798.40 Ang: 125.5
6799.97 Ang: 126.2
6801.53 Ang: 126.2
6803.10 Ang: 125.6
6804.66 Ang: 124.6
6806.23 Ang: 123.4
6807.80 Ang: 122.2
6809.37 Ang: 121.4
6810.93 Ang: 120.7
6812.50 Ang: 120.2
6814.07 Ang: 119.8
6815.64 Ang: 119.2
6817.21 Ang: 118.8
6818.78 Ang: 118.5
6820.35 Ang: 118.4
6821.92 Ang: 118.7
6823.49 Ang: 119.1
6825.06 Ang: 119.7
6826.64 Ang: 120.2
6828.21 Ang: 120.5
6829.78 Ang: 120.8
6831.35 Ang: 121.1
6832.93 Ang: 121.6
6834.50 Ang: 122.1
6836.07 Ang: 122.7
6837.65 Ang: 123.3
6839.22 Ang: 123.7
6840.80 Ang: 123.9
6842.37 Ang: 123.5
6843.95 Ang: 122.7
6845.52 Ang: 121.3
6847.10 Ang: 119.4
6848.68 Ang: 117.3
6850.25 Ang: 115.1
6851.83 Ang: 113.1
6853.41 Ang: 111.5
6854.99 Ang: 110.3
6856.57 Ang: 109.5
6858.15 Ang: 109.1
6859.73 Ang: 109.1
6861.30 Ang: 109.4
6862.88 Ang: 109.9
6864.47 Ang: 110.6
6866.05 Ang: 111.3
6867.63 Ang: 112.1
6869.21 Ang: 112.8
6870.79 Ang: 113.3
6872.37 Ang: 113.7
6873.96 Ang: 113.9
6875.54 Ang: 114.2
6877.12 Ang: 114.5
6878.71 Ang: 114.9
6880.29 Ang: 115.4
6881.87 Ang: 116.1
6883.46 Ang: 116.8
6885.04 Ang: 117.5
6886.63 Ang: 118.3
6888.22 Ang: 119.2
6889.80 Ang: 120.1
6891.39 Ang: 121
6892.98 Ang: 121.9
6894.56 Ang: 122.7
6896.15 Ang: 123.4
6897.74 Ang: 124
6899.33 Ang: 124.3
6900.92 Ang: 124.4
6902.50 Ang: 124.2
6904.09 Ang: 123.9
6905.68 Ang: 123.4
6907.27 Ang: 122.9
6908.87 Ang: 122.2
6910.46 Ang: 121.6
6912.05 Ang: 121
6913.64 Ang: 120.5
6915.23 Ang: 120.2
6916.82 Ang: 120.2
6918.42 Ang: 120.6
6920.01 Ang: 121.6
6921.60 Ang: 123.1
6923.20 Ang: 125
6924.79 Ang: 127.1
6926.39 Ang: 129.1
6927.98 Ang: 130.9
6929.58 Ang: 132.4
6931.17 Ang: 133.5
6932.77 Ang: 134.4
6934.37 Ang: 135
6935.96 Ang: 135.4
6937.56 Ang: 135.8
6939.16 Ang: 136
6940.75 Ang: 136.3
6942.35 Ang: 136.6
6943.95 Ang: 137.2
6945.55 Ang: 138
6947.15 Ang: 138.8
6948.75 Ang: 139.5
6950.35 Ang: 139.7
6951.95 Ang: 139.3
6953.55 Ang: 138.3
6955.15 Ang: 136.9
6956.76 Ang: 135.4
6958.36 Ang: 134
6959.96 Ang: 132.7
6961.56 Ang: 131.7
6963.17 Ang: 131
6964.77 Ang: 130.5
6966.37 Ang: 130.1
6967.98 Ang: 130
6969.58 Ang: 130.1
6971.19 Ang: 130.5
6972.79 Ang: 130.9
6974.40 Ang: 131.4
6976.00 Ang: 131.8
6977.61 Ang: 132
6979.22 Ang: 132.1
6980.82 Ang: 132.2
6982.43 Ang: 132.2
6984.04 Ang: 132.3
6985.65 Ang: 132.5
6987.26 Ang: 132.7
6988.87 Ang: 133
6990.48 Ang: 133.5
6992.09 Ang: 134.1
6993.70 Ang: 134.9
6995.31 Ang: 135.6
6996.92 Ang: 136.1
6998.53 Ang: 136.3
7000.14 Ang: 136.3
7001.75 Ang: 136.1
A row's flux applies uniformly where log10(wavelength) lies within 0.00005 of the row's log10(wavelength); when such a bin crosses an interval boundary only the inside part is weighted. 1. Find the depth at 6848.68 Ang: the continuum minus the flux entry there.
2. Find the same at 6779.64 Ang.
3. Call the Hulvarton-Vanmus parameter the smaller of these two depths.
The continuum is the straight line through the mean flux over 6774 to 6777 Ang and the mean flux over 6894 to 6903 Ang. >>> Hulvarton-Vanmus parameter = 1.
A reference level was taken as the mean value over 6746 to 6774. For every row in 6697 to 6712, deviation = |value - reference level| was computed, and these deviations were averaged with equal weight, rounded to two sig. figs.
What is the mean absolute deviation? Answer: 6.8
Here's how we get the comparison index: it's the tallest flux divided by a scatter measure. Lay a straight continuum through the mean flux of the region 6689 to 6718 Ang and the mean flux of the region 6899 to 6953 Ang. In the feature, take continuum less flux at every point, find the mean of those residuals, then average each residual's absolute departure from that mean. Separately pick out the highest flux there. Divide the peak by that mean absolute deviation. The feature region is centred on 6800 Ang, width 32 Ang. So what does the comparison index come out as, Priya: 57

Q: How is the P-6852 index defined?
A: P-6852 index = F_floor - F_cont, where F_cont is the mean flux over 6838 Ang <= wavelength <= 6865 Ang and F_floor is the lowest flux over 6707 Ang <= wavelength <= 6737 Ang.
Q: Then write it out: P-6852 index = 12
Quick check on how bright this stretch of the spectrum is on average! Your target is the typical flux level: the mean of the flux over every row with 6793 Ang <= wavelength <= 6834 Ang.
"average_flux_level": 122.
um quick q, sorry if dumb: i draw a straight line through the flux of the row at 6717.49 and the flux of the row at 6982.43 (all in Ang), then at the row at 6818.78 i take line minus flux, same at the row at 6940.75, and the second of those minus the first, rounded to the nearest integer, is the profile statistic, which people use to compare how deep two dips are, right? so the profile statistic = -16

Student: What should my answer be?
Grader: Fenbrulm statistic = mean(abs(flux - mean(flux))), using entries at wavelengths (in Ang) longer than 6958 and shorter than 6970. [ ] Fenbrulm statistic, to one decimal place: 1.2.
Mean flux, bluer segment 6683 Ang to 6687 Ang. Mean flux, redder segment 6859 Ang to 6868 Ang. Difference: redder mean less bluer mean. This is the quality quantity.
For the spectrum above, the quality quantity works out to -20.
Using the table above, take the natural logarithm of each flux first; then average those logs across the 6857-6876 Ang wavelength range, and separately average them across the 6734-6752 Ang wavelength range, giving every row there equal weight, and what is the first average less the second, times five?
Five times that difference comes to -0.7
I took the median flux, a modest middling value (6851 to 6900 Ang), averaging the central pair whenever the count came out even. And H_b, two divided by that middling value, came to 0.0175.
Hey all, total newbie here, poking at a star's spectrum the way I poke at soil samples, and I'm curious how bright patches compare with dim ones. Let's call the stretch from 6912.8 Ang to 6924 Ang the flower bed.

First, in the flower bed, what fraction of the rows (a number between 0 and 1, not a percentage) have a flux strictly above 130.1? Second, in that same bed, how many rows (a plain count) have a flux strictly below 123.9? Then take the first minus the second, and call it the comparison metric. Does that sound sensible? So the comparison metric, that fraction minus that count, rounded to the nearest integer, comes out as -6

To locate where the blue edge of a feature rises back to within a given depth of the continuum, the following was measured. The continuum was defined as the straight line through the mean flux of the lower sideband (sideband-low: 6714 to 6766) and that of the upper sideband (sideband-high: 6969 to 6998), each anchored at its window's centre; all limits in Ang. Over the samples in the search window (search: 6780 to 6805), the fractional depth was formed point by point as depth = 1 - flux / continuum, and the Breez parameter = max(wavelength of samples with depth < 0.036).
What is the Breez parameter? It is 6804.66 Ang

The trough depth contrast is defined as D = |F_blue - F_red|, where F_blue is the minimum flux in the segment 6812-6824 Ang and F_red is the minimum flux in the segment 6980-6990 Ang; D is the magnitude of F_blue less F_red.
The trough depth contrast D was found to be 14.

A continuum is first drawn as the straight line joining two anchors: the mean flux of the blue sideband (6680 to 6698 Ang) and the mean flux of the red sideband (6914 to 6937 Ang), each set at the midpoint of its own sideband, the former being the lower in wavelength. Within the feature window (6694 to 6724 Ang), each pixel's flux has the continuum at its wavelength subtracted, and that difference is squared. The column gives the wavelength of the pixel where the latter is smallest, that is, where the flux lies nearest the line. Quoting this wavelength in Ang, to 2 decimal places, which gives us 6709.76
